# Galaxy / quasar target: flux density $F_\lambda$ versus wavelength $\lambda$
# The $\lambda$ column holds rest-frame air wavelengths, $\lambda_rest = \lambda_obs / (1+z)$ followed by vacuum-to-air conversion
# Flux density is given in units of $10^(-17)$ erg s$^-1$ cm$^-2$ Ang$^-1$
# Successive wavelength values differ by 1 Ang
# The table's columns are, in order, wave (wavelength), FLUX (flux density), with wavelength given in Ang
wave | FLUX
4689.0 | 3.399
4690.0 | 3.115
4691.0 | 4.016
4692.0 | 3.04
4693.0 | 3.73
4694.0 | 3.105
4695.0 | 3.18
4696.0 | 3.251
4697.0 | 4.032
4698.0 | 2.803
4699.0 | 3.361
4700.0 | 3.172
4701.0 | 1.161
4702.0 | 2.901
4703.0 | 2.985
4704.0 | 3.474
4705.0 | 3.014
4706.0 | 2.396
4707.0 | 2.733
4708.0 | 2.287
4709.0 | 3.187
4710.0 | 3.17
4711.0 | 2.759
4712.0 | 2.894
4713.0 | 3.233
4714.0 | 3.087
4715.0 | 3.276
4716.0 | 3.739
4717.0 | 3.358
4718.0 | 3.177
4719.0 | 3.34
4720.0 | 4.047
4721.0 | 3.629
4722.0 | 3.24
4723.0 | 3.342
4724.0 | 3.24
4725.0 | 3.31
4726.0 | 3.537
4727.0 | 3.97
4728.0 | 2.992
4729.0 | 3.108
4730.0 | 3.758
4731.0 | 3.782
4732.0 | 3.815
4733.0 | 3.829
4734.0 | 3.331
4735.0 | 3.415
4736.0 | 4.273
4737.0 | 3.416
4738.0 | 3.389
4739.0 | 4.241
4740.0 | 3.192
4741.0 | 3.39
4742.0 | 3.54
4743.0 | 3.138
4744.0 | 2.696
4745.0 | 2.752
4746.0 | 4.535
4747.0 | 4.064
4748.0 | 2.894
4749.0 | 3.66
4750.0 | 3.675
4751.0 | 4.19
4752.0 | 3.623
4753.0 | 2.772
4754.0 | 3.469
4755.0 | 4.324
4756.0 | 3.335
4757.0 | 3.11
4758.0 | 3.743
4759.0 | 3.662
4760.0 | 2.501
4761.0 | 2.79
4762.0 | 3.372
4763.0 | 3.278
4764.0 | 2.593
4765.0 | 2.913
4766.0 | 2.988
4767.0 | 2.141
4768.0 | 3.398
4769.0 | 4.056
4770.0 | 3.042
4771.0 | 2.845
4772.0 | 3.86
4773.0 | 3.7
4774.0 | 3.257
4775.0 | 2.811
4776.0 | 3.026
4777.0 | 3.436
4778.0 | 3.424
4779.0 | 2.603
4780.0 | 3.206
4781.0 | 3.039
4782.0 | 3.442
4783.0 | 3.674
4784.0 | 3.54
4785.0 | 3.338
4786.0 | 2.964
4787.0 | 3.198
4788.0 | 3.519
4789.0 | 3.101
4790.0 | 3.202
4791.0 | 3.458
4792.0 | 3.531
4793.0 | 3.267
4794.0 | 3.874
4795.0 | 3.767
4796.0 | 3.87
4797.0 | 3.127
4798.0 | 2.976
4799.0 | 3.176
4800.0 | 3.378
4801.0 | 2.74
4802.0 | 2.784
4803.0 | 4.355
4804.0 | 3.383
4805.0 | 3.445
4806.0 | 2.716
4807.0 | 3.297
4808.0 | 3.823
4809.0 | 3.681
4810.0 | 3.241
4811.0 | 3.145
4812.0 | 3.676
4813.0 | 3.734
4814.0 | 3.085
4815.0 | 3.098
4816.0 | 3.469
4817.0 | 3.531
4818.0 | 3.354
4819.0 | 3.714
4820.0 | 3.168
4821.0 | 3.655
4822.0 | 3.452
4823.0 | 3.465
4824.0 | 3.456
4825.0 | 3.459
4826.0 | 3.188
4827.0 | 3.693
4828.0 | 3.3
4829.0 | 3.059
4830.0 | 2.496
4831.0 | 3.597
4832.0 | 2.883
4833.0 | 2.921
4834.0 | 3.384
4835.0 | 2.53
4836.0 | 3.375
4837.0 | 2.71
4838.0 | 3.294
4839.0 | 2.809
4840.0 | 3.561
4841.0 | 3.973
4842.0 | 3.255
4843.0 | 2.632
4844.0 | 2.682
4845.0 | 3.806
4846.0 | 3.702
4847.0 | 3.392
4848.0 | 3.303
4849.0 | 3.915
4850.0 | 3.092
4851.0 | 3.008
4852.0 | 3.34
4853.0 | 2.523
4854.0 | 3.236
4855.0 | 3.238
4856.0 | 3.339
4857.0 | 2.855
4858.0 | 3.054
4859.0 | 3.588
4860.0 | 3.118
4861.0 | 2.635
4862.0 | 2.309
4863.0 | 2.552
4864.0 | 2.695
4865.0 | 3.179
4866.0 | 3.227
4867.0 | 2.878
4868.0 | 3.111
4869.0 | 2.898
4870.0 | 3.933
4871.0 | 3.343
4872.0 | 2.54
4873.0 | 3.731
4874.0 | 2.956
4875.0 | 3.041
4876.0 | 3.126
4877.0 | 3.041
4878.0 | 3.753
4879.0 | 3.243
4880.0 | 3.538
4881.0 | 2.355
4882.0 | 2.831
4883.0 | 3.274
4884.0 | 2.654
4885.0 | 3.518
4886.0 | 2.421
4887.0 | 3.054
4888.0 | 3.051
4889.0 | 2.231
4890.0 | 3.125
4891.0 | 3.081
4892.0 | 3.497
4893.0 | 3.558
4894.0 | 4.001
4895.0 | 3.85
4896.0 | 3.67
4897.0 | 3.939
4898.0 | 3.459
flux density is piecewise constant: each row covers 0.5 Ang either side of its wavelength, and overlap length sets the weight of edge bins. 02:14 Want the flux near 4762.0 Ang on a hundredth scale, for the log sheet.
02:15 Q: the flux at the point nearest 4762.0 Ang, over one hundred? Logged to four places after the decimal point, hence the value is 0.0337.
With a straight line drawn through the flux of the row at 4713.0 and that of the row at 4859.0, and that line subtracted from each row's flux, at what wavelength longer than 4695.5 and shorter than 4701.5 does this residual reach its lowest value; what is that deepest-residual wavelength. 4701.0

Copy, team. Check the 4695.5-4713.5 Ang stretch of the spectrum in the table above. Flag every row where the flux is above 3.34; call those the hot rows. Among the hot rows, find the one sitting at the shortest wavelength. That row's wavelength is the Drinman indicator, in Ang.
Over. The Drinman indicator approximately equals 4697.0 Ang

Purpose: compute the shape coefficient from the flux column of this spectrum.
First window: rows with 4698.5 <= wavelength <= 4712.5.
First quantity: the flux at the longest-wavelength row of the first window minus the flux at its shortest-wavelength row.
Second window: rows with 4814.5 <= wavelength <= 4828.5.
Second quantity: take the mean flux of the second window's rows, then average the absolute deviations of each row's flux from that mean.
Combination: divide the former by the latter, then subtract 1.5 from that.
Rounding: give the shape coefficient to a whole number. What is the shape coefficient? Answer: -5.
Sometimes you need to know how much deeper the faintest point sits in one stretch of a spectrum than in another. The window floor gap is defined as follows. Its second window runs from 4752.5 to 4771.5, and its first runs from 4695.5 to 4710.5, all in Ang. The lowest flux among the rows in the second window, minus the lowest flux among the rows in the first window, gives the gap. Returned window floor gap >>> 1.0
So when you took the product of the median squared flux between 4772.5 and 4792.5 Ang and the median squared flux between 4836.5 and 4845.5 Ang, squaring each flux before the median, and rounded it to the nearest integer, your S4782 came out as 115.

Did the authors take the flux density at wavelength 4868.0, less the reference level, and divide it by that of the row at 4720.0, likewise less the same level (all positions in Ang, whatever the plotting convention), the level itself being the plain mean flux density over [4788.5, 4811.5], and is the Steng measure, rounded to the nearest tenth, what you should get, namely -0.4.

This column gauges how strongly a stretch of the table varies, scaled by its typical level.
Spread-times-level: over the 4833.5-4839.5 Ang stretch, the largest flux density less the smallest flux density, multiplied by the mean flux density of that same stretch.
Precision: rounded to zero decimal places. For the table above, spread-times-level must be 3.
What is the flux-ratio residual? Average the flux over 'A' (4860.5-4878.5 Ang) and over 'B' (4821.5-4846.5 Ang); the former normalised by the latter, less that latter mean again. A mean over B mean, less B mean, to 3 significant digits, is -2.28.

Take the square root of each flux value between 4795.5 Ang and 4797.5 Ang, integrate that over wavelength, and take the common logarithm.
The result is 0.57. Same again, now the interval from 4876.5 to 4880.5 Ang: 0.87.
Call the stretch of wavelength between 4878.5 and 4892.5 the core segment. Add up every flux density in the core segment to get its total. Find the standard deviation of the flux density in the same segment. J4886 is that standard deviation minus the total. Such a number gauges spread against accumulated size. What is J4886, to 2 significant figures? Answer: -41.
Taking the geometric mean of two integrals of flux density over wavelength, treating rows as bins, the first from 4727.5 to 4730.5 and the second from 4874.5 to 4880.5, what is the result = 14.0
